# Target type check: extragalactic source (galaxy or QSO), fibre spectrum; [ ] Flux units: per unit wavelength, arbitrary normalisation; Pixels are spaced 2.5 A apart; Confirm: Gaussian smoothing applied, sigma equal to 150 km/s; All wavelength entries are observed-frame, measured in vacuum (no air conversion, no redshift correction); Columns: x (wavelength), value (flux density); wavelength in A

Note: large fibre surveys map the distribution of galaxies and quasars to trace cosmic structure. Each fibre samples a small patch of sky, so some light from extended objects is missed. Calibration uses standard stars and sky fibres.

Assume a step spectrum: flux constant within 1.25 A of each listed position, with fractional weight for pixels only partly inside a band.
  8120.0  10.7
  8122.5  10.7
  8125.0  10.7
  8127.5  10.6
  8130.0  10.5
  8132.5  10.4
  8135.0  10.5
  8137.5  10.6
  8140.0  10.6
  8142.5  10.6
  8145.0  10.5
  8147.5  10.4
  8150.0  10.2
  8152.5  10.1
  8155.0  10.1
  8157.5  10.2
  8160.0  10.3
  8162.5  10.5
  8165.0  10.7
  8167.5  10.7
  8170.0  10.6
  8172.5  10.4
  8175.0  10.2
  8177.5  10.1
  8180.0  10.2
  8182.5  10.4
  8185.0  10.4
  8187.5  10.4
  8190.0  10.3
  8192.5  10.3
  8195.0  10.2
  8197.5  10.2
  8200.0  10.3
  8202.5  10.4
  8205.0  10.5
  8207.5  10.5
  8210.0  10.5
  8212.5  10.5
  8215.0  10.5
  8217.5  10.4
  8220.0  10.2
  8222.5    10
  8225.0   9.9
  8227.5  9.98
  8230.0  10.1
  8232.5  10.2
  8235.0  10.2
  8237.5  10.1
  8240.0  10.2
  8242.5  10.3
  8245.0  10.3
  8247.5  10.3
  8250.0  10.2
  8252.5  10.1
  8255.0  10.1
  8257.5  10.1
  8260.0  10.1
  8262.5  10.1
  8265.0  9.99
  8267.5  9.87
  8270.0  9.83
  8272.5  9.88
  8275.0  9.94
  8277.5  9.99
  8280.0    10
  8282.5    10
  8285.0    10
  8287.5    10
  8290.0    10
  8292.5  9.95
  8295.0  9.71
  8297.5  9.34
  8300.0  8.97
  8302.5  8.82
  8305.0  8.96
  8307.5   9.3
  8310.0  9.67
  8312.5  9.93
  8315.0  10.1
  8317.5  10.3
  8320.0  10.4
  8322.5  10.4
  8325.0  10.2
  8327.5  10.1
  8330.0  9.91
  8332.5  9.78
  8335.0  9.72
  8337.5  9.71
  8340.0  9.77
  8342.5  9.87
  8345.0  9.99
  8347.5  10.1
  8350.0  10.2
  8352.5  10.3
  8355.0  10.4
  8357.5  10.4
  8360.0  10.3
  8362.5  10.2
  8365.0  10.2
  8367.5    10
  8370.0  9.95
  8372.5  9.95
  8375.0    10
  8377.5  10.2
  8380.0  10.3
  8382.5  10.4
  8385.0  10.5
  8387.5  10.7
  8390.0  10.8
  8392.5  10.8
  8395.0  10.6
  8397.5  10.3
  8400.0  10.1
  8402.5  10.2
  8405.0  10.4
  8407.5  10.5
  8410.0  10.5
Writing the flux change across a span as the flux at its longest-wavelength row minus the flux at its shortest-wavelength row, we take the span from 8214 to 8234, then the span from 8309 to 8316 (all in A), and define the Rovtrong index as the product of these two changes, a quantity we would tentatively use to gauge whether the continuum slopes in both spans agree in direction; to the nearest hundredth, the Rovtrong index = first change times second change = -0.13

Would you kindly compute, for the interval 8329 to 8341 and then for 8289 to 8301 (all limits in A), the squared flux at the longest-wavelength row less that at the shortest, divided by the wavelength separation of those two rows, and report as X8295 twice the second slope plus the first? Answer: -4.2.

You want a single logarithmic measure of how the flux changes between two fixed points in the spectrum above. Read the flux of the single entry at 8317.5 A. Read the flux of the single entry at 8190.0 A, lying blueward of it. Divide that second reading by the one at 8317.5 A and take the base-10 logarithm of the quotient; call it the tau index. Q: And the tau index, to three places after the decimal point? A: 0.000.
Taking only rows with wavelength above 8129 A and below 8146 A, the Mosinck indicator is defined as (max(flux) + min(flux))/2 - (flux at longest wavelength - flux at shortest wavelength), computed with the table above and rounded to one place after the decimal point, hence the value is 10.5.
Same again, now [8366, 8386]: 9.7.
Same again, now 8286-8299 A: 10.3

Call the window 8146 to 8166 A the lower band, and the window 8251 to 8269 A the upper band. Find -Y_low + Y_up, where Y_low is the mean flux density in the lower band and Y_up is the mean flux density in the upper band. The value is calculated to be -0.3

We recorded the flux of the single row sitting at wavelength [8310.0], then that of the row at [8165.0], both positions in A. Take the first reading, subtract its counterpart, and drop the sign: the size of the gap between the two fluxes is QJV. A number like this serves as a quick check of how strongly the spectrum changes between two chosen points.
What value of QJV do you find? 1.0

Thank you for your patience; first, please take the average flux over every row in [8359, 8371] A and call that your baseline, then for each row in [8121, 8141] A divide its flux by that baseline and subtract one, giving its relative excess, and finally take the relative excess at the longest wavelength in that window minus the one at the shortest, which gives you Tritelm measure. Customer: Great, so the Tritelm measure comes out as -0.010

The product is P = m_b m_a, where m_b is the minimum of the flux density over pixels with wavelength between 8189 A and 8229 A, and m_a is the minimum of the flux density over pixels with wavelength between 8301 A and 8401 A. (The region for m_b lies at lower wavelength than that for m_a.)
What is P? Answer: 87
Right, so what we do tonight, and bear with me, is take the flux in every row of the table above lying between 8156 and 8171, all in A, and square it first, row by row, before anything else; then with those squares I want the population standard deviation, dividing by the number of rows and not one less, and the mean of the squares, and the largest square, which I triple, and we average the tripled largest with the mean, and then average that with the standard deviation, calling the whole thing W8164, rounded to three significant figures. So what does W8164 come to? 115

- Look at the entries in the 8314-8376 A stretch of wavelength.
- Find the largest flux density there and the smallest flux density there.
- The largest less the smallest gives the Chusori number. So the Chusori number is 0.69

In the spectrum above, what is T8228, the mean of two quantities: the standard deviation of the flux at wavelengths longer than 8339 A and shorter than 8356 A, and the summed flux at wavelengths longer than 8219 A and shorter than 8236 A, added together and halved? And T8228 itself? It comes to 35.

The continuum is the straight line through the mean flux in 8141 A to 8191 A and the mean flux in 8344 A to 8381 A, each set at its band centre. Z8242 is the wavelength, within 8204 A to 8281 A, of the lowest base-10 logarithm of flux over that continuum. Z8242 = 8270.0 A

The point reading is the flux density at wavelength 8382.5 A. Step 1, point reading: 10.4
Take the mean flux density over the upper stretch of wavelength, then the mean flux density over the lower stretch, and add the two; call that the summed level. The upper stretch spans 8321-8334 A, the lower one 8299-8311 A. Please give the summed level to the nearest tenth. 19.2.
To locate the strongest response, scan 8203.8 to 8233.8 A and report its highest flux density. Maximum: 10.5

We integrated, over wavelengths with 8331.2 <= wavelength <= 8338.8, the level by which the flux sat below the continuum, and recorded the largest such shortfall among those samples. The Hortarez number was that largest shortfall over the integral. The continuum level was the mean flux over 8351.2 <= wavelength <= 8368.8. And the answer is 0.14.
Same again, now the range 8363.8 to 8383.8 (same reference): 0.12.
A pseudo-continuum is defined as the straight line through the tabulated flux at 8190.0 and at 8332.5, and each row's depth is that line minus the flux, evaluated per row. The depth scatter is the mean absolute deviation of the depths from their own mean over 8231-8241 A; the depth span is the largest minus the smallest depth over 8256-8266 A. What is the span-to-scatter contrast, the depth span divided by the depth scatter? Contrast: 2.9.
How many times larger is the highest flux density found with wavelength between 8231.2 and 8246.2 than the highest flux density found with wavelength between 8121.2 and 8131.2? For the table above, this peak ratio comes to 0.96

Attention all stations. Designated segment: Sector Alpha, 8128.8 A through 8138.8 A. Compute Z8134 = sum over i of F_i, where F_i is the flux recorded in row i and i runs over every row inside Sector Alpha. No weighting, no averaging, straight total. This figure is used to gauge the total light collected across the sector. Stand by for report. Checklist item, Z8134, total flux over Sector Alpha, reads 42.0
